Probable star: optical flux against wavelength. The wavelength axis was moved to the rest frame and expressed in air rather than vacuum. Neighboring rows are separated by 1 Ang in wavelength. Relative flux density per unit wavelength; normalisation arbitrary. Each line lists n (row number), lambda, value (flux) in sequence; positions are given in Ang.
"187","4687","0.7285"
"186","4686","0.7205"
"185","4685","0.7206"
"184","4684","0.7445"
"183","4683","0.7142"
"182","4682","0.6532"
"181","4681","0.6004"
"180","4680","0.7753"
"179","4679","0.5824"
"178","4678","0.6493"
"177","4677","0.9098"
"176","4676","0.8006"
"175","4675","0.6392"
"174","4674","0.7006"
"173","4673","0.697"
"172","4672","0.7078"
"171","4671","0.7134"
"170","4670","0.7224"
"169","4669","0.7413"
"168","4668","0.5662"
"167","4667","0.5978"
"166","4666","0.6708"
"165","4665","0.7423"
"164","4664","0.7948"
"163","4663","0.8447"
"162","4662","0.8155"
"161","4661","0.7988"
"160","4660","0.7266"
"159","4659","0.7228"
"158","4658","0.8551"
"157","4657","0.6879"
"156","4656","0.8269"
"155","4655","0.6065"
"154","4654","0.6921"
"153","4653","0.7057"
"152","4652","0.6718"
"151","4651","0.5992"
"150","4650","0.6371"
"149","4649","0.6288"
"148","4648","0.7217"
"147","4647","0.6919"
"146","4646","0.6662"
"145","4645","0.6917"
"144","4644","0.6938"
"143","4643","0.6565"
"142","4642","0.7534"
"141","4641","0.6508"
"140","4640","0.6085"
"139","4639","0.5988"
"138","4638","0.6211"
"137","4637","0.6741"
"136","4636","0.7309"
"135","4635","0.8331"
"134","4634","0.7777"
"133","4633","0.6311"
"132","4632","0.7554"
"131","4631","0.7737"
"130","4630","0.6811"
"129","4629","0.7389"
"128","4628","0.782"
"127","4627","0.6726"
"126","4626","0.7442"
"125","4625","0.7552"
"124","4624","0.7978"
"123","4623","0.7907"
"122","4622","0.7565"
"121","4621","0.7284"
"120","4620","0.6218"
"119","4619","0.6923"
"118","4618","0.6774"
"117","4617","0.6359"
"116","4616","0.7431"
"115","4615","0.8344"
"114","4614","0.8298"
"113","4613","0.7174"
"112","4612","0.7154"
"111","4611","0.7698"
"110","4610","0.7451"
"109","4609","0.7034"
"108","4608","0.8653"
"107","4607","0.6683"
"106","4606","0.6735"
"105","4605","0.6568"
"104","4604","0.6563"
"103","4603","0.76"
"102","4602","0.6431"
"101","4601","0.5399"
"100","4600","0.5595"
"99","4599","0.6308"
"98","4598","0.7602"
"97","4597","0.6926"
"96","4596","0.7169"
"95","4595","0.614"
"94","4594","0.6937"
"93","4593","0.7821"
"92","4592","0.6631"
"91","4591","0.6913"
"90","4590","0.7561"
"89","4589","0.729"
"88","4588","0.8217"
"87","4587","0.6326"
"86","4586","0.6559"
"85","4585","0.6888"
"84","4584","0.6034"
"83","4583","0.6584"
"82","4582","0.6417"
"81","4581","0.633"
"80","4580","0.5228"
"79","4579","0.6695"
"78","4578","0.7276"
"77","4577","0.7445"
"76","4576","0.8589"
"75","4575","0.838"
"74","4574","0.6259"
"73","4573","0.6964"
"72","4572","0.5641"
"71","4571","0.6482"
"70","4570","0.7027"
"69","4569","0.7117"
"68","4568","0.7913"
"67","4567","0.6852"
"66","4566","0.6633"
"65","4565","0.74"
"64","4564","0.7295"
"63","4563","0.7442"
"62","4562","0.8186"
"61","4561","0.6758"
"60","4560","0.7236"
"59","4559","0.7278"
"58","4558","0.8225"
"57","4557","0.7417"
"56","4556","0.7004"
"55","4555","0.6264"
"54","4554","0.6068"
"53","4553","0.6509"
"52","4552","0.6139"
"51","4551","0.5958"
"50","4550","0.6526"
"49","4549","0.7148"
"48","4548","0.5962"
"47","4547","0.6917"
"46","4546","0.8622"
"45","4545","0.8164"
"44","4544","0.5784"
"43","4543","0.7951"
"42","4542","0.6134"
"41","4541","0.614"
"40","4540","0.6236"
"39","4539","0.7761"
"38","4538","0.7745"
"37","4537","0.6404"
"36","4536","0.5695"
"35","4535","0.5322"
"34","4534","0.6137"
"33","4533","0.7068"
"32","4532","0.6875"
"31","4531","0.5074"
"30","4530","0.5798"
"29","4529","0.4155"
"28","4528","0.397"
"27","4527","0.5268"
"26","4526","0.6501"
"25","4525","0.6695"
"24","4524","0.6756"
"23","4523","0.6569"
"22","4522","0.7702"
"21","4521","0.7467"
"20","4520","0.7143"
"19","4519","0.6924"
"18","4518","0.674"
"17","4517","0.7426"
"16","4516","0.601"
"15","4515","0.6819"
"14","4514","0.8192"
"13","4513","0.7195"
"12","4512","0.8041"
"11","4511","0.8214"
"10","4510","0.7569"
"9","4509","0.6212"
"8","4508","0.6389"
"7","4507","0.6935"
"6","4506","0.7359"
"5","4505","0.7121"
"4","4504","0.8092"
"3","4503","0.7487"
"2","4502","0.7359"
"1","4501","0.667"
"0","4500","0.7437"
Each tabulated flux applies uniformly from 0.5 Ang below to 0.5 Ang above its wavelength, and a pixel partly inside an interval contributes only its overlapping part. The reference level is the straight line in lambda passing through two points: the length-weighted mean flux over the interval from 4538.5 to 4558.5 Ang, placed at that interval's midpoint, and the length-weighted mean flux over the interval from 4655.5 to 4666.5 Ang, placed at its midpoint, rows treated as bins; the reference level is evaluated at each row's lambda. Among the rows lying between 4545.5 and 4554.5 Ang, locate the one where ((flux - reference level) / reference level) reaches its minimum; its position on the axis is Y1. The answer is 4551 Ang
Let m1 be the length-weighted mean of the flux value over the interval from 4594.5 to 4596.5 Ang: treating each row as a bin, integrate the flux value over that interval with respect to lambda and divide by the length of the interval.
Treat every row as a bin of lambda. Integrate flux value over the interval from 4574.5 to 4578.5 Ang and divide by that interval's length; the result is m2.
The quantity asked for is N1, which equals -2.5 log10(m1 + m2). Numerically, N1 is -0.41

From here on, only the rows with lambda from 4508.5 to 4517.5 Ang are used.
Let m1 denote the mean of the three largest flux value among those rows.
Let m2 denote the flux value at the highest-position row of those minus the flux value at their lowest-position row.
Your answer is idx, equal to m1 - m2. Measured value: 0.69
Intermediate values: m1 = 0.81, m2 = 0.12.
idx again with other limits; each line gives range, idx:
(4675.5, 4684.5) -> 0.88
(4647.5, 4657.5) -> 0.79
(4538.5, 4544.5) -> 0.93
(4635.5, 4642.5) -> 0.70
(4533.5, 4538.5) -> 0.52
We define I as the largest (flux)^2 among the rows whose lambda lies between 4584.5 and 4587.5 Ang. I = 0.47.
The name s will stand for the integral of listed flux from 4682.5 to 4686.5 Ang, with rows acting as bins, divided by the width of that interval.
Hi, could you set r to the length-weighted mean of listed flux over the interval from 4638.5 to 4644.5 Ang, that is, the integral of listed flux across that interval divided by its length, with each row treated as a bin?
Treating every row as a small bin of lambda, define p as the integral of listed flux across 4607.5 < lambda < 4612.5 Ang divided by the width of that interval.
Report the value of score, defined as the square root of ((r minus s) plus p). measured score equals 0.834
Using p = 0.760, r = 0.66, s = 0.725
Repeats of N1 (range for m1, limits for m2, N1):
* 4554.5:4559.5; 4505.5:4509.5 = -0.36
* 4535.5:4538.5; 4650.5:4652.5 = -0.28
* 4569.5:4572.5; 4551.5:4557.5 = -0.28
